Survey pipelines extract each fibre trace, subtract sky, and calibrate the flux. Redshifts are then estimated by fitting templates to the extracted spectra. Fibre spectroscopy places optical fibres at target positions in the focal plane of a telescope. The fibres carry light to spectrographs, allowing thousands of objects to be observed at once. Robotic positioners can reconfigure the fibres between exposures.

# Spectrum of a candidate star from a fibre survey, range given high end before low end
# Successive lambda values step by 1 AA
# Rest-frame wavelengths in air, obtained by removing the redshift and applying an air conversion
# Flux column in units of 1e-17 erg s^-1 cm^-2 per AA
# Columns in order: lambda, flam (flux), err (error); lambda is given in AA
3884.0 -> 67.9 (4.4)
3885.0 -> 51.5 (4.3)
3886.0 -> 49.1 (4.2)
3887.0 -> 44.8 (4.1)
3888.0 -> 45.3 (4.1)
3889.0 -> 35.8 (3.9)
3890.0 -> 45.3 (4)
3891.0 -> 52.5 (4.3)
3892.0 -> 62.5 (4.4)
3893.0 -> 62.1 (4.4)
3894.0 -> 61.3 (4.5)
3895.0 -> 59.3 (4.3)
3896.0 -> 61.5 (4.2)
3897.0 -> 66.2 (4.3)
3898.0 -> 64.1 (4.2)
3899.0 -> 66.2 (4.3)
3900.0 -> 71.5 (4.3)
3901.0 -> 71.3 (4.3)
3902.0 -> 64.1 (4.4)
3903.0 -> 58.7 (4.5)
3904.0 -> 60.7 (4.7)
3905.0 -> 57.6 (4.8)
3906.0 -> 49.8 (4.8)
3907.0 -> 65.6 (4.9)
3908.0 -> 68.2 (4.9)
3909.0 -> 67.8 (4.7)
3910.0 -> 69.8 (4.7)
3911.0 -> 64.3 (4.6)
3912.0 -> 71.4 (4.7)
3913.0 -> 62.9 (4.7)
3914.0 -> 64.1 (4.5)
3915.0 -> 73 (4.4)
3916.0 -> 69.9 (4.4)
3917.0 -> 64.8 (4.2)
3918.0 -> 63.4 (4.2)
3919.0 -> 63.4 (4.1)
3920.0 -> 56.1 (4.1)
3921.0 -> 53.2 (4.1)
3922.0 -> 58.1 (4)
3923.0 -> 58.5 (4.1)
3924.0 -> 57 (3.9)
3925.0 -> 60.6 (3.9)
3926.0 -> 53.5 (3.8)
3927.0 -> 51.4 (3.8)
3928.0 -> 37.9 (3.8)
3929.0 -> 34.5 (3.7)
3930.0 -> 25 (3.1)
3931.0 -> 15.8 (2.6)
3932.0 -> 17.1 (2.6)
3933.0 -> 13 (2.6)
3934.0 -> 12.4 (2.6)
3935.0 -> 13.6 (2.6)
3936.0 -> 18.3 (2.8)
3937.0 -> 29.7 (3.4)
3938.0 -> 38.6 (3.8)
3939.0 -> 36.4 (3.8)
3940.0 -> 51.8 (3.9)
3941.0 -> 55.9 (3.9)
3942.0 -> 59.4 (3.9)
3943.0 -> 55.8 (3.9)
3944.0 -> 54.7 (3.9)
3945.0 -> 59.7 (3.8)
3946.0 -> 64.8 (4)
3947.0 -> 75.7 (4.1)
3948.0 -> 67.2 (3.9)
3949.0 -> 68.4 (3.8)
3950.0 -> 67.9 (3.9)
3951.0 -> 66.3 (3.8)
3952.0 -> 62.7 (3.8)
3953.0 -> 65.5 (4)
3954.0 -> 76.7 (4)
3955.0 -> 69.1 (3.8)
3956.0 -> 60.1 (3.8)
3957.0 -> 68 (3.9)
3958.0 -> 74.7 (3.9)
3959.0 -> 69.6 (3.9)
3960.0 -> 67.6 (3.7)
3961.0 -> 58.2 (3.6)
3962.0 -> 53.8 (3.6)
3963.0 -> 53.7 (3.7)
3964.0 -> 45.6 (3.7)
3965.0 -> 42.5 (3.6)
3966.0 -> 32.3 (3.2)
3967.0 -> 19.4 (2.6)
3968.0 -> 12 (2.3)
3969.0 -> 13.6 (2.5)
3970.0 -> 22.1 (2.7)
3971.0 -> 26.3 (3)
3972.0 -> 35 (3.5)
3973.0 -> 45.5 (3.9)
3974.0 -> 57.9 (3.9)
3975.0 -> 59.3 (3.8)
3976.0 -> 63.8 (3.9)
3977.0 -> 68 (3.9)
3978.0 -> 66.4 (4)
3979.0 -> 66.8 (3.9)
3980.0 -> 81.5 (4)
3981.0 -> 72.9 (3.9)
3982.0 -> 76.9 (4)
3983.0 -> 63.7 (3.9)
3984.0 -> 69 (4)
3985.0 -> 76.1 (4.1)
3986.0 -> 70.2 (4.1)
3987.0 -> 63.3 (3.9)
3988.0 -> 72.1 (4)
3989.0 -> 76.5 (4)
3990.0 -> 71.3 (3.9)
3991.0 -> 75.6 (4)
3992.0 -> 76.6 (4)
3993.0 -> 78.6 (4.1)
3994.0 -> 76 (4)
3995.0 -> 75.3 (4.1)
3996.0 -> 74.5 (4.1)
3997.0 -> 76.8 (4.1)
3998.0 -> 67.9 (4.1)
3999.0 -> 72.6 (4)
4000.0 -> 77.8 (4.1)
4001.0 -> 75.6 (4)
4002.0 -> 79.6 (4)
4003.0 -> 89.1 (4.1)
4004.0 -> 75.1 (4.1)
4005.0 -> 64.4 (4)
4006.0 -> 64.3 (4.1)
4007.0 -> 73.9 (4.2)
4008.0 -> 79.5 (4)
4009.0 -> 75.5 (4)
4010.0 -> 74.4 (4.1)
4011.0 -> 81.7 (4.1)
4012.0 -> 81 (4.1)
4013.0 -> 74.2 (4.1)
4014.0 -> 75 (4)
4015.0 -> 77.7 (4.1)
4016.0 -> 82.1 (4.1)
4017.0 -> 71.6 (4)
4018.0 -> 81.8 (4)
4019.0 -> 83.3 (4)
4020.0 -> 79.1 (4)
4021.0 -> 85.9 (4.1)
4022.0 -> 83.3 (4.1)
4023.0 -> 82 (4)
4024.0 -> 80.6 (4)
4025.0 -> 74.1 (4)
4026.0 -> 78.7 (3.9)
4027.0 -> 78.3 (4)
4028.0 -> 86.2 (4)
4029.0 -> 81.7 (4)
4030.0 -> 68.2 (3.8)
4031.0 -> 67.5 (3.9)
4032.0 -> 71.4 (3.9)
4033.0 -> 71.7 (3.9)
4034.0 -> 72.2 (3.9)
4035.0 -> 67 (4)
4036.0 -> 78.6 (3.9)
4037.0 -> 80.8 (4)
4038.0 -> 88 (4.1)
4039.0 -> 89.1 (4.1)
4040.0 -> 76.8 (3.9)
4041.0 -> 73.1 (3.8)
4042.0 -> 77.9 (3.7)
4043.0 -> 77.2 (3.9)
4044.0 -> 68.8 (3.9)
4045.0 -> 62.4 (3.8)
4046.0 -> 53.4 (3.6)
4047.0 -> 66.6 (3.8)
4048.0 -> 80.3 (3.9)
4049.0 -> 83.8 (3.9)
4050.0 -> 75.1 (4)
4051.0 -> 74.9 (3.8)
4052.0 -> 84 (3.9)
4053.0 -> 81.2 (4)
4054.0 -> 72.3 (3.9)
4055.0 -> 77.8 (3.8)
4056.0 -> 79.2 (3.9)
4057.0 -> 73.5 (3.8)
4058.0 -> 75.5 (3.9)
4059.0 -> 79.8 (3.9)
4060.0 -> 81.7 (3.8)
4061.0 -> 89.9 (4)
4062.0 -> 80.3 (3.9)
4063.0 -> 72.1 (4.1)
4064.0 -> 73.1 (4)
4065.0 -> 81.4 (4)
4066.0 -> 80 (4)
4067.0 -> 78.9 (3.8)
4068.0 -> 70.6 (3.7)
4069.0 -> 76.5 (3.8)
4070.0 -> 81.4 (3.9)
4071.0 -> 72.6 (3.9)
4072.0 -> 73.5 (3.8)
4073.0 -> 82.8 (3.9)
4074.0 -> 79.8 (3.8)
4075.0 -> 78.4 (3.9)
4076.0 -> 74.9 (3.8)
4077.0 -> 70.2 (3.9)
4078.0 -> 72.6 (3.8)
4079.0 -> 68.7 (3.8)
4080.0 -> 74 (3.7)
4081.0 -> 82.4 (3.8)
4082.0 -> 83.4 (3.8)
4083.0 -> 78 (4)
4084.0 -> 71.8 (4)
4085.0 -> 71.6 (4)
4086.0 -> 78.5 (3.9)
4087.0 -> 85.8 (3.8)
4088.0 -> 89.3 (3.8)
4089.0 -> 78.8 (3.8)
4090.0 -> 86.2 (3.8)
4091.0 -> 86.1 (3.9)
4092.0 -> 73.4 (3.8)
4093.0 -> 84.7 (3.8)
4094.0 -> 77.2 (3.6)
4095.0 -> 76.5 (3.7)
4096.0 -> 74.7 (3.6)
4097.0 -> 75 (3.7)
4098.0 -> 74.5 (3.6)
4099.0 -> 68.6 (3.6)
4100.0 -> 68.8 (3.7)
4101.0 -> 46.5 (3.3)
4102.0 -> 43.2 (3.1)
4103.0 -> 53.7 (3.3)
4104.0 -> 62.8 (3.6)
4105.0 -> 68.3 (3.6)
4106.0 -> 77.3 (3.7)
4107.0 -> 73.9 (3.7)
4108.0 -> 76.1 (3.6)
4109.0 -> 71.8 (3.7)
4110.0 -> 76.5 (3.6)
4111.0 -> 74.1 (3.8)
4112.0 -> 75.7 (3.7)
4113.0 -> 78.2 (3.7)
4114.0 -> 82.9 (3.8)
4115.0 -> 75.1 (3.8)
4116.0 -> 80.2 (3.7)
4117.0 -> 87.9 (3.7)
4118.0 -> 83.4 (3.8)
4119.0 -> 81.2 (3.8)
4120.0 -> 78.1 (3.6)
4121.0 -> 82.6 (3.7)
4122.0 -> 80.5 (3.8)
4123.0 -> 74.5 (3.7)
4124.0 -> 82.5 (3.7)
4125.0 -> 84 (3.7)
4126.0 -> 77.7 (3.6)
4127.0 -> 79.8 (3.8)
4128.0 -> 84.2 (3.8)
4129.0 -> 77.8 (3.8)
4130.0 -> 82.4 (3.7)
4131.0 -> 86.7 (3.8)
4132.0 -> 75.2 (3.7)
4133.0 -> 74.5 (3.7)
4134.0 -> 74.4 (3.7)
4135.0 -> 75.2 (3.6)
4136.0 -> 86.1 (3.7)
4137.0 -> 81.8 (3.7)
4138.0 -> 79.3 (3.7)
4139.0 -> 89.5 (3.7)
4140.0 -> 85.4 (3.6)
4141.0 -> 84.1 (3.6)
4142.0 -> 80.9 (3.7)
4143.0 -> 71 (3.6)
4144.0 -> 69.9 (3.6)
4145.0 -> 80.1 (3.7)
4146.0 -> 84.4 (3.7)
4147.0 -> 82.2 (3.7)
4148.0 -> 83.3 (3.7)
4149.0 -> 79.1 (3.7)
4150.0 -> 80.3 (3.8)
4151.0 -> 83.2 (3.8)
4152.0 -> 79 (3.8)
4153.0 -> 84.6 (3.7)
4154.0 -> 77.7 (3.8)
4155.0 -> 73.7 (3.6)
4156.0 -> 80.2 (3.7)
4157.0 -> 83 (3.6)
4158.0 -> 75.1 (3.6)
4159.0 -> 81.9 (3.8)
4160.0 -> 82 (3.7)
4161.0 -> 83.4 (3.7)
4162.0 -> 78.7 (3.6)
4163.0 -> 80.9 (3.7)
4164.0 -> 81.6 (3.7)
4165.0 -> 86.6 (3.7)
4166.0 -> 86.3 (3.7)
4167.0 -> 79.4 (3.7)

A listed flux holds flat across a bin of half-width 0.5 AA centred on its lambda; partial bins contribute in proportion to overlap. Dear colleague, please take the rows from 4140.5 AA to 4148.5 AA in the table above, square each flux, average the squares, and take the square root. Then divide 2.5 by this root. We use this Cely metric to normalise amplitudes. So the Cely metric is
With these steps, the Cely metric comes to 0.0314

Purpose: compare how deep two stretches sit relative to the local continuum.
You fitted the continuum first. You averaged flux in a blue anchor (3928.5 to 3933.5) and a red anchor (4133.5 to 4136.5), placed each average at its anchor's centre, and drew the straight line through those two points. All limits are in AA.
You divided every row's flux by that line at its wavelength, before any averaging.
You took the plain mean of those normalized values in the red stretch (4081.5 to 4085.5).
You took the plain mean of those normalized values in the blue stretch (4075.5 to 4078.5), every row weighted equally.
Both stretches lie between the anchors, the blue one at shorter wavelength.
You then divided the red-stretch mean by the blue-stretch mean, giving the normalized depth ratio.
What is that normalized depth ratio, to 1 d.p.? 1.0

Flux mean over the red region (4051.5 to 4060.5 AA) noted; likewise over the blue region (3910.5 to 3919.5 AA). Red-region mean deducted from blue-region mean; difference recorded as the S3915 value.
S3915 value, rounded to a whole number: -12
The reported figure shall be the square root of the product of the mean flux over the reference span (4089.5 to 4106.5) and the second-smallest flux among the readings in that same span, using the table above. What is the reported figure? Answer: 57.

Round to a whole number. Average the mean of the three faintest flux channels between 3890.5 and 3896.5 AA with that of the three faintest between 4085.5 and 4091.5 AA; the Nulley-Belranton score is 69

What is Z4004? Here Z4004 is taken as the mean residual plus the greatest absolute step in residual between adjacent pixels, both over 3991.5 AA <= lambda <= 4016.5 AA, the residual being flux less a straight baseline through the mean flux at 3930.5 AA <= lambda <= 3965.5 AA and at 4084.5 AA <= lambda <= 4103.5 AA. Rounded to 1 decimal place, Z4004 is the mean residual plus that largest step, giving 30.1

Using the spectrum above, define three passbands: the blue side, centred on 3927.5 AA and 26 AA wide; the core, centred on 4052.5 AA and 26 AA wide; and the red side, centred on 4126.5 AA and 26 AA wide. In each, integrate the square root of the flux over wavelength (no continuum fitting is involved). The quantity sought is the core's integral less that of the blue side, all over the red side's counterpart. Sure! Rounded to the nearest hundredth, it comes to 0.26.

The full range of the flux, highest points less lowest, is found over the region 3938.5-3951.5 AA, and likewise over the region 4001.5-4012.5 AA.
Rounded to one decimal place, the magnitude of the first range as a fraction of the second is 1.6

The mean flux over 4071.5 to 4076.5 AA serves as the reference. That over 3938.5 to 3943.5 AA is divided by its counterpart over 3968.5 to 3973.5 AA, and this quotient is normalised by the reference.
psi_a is 0.023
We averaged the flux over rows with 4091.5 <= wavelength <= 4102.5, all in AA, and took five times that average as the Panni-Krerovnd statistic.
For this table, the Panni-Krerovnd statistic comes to 347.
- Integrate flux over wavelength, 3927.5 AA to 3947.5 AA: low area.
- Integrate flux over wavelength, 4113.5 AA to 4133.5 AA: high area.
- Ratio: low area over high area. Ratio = 0.48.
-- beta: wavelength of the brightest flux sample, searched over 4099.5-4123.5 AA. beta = 4117.0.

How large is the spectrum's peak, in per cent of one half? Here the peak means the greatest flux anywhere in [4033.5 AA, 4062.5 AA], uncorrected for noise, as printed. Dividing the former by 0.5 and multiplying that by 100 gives 17980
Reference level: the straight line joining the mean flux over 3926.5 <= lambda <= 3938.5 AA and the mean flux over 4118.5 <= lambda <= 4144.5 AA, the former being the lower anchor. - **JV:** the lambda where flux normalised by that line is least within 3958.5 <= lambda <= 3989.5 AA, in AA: 3968.0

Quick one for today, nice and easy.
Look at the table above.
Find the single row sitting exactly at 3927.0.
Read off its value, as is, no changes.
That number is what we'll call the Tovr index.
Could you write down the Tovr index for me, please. 51.4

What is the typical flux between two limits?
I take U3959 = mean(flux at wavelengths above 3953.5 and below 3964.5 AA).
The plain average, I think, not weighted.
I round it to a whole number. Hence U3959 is 63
